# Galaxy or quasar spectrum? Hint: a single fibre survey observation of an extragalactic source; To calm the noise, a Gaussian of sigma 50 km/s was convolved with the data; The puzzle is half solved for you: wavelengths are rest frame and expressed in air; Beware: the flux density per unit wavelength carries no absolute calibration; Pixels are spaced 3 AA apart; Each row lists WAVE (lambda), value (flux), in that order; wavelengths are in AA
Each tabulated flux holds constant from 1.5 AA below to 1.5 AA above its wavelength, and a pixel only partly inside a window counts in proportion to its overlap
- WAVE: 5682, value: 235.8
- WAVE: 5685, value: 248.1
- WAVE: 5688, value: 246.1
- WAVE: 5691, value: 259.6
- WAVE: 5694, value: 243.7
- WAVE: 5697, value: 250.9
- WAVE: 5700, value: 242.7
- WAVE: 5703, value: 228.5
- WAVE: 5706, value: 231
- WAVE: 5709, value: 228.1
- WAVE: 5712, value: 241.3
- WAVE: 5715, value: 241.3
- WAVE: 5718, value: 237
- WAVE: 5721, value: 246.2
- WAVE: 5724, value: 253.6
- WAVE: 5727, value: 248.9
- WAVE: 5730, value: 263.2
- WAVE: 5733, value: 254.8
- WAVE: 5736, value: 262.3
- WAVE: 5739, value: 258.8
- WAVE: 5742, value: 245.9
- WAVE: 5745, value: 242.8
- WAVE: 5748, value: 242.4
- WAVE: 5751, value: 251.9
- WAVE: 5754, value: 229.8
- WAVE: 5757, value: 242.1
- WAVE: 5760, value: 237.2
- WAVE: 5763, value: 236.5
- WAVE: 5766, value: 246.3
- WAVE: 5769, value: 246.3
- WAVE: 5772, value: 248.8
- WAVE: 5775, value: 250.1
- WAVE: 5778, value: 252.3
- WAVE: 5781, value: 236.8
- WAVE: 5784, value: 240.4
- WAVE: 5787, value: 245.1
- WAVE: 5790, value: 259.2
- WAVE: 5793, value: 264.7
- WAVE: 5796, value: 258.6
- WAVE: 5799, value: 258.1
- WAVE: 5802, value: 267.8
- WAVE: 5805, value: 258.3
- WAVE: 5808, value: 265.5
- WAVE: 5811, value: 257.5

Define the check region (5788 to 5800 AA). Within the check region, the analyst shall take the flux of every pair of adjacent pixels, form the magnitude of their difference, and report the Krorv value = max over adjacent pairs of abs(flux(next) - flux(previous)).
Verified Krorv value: 6.1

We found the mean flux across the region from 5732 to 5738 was 259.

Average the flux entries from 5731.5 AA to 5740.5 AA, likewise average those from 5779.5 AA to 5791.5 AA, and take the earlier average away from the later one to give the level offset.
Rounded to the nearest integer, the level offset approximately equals -13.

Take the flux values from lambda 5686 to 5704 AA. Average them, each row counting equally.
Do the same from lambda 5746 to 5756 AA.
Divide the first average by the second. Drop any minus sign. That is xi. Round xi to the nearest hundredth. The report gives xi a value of 1.02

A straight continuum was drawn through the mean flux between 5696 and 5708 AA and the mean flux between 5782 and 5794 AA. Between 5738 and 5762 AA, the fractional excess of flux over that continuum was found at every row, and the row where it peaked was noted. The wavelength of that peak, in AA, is 5739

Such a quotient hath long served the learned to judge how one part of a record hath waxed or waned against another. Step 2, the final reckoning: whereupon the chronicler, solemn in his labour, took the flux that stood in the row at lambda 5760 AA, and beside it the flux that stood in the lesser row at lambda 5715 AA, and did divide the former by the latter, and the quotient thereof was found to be 0.983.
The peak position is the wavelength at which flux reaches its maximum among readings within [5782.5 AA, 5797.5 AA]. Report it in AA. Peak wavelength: 5793 AA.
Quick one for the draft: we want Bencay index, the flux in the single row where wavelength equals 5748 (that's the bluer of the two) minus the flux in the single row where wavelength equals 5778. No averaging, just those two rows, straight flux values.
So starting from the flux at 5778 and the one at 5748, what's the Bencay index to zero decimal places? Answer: -10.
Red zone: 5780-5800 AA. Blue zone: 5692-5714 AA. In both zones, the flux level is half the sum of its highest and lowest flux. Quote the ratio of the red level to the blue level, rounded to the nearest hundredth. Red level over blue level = 1.05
